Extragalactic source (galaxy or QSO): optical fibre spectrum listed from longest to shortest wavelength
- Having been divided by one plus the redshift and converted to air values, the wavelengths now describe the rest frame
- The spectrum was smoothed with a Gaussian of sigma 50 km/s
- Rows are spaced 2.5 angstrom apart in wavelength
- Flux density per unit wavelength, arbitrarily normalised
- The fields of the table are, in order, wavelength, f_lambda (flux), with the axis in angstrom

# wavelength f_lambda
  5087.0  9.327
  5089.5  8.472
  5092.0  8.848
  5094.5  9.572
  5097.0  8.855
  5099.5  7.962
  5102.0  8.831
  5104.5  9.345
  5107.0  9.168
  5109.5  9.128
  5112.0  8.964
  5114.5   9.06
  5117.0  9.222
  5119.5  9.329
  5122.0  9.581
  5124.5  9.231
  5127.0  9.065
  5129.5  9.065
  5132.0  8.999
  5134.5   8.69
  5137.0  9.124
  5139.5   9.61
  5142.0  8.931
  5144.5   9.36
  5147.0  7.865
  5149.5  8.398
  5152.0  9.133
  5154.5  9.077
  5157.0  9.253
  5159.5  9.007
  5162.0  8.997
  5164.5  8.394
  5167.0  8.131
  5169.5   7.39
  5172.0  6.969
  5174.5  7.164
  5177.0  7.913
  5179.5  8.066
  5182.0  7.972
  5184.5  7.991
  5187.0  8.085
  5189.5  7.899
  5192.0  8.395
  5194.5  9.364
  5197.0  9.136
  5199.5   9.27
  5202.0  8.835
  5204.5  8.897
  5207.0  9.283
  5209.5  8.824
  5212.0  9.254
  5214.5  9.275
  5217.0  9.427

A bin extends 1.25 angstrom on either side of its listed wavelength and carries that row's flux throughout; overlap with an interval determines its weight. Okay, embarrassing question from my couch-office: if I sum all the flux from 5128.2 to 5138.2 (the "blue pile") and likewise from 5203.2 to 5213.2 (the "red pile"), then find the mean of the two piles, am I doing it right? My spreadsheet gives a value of 36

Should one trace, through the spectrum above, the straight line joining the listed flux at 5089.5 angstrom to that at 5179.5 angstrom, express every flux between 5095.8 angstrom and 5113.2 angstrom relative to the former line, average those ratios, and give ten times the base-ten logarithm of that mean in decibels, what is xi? 0.25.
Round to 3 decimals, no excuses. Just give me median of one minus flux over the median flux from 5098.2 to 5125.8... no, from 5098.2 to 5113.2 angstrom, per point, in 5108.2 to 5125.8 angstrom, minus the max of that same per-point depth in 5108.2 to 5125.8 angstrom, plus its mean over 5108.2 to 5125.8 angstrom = -0.047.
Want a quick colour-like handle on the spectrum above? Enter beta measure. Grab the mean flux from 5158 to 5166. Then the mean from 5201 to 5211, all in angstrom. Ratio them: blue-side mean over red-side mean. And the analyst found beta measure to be 0.98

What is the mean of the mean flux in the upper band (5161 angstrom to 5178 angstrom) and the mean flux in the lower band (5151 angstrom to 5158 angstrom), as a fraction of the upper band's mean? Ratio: 1.08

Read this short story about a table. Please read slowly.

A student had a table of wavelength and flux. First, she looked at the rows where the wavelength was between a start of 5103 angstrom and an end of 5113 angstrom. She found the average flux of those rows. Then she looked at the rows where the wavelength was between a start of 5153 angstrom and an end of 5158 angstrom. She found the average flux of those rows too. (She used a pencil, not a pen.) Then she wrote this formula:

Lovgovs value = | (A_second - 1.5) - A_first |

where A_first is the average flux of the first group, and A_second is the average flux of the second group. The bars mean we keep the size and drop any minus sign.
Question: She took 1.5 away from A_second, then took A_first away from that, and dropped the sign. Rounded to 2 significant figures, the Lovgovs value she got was 1.5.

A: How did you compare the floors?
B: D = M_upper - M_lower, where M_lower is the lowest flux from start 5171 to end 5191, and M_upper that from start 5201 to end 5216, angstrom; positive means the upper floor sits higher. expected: 1.9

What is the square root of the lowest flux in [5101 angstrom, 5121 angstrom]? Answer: 2.97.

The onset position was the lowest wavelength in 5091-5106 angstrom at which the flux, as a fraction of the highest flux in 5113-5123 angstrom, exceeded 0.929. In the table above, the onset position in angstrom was 5094.5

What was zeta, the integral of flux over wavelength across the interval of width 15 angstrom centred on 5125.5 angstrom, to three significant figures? 138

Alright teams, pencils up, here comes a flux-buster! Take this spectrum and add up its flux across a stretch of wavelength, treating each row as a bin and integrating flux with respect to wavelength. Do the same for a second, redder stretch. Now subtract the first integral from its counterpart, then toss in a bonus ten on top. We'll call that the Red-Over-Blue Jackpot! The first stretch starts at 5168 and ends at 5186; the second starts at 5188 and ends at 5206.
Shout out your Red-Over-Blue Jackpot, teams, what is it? 31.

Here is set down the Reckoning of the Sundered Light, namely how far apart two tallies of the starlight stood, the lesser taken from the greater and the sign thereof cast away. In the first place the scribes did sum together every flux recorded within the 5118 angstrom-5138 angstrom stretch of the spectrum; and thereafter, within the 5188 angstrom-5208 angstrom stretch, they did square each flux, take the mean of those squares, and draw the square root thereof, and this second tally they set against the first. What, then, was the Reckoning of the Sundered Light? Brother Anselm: 64.2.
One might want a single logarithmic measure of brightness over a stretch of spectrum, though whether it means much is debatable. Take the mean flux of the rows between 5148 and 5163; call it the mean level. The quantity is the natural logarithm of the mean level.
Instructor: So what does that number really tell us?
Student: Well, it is 2.19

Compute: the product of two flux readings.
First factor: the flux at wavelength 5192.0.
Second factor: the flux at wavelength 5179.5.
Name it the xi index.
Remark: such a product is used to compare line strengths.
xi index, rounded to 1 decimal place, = 67.7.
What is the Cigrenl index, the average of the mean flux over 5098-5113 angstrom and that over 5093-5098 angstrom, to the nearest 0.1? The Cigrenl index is 9.1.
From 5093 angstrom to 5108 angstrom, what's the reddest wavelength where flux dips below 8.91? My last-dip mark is 5102.0 angstrom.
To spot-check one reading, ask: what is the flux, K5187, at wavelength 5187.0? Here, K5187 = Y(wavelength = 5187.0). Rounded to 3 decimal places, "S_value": 8.085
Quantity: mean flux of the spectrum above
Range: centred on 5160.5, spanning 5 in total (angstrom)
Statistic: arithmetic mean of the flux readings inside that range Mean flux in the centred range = 9.0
